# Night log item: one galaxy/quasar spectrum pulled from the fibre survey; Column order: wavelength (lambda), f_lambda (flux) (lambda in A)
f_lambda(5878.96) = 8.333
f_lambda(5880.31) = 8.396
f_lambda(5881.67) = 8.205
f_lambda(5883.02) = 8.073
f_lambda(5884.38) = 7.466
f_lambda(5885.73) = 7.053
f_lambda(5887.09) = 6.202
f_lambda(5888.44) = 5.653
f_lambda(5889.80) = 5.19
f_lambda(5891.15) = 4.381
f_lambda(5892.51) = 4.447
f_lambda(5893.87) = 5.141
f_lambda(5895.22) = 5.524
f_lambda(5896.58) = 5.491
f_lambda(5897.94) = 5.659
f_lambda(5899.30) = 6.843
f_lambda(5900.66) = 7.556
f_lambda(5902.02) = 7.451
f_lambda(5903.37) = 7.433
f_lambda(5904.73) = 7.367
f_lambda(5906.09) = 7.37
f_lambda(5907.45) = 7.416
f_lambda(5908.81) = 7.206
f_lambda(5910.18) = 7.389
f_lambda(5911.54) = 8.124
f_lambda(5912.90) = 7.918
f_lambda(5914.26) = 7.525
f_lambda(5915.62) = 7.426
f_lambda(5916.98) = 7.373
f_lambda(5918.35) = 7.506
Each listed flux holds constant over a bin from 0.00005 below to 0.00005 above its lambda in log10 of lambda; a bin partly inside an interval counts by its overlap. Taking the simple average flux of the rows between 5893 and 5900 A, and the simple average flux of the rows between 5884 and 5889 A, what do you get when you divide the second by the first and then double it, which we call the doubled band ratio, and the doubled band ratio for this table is 2.3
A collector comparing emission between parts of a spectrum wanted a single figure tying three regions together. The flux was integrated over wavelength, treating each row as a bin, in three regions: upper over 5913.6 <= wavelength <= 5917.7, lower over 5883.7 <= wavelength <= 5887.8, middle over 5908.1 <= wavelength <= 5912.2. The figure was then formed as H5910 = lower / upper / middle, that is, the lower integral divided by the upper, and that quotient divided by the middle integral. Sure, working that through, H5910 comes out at 0.030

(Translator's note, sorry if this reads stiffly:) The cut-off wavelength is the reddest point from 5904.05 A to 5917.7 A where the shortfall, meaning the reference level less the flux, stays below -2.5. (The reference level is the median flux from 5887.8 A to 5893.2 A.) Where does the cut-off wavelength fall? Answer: 5916.98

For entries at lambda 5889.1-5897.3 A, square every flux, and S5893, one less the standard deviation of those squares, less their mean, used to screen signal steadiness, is -29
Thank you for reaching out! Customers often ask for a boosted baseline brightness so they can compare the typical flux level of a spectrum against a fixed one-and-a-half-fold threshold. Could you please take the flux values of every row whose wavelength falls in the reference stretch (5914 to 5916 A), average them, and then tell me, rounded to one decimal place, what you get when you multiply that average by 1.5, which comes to 11.2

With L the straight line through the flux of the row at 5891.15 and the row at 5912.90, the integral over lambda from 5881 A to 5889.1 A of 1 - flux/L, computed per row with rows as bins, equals -9.4 A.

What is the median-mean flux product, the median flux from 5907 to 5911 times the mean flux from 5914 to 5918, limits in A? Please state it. 55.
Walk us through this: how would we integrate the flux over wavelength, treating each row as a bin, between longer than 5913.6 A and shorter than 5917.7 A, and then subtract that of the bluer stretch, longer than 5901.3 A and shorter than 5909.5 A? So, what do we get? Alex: -30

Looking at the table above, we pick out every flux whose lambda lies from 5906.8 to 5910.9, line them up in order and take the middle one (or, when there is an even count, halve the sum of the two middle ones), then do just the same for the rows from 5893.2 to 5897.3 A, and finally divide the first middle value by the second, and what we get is 1.35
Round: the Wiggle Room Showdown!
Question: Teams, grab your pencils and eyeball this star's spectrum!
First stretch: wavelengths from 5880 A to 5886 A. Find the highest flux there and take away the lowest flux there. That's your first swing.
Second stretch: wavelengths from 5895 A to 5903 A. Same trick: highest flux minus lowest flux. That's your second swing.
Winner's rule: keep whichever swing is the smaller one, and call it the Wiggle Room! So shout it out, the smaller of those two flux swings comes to 1.3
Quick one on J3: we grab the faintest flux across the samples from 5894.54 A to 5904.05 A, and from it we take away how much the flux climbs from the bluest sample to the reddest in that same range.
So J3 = 3.6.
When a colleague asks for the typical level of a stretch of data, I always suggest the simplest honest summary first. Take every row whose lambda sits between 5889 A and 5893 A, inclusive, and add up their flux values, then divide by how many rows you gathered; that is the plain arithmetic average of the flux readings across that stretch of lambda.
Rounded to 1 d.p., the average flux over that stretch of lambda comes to 4.7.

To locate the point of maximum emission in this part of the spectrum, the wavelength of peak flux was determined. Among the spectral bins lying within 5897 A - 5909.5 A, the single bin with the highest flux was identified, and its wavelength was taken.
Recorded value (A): 5900.66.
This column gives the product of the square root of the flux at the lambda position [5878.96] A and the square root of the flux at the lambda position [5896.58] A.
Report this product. 6.8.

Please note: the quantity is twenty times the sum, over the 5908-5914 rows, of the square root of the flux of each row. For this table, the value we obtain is 221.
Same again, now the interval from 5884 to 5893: 335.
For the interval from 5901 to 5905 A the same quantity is 163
